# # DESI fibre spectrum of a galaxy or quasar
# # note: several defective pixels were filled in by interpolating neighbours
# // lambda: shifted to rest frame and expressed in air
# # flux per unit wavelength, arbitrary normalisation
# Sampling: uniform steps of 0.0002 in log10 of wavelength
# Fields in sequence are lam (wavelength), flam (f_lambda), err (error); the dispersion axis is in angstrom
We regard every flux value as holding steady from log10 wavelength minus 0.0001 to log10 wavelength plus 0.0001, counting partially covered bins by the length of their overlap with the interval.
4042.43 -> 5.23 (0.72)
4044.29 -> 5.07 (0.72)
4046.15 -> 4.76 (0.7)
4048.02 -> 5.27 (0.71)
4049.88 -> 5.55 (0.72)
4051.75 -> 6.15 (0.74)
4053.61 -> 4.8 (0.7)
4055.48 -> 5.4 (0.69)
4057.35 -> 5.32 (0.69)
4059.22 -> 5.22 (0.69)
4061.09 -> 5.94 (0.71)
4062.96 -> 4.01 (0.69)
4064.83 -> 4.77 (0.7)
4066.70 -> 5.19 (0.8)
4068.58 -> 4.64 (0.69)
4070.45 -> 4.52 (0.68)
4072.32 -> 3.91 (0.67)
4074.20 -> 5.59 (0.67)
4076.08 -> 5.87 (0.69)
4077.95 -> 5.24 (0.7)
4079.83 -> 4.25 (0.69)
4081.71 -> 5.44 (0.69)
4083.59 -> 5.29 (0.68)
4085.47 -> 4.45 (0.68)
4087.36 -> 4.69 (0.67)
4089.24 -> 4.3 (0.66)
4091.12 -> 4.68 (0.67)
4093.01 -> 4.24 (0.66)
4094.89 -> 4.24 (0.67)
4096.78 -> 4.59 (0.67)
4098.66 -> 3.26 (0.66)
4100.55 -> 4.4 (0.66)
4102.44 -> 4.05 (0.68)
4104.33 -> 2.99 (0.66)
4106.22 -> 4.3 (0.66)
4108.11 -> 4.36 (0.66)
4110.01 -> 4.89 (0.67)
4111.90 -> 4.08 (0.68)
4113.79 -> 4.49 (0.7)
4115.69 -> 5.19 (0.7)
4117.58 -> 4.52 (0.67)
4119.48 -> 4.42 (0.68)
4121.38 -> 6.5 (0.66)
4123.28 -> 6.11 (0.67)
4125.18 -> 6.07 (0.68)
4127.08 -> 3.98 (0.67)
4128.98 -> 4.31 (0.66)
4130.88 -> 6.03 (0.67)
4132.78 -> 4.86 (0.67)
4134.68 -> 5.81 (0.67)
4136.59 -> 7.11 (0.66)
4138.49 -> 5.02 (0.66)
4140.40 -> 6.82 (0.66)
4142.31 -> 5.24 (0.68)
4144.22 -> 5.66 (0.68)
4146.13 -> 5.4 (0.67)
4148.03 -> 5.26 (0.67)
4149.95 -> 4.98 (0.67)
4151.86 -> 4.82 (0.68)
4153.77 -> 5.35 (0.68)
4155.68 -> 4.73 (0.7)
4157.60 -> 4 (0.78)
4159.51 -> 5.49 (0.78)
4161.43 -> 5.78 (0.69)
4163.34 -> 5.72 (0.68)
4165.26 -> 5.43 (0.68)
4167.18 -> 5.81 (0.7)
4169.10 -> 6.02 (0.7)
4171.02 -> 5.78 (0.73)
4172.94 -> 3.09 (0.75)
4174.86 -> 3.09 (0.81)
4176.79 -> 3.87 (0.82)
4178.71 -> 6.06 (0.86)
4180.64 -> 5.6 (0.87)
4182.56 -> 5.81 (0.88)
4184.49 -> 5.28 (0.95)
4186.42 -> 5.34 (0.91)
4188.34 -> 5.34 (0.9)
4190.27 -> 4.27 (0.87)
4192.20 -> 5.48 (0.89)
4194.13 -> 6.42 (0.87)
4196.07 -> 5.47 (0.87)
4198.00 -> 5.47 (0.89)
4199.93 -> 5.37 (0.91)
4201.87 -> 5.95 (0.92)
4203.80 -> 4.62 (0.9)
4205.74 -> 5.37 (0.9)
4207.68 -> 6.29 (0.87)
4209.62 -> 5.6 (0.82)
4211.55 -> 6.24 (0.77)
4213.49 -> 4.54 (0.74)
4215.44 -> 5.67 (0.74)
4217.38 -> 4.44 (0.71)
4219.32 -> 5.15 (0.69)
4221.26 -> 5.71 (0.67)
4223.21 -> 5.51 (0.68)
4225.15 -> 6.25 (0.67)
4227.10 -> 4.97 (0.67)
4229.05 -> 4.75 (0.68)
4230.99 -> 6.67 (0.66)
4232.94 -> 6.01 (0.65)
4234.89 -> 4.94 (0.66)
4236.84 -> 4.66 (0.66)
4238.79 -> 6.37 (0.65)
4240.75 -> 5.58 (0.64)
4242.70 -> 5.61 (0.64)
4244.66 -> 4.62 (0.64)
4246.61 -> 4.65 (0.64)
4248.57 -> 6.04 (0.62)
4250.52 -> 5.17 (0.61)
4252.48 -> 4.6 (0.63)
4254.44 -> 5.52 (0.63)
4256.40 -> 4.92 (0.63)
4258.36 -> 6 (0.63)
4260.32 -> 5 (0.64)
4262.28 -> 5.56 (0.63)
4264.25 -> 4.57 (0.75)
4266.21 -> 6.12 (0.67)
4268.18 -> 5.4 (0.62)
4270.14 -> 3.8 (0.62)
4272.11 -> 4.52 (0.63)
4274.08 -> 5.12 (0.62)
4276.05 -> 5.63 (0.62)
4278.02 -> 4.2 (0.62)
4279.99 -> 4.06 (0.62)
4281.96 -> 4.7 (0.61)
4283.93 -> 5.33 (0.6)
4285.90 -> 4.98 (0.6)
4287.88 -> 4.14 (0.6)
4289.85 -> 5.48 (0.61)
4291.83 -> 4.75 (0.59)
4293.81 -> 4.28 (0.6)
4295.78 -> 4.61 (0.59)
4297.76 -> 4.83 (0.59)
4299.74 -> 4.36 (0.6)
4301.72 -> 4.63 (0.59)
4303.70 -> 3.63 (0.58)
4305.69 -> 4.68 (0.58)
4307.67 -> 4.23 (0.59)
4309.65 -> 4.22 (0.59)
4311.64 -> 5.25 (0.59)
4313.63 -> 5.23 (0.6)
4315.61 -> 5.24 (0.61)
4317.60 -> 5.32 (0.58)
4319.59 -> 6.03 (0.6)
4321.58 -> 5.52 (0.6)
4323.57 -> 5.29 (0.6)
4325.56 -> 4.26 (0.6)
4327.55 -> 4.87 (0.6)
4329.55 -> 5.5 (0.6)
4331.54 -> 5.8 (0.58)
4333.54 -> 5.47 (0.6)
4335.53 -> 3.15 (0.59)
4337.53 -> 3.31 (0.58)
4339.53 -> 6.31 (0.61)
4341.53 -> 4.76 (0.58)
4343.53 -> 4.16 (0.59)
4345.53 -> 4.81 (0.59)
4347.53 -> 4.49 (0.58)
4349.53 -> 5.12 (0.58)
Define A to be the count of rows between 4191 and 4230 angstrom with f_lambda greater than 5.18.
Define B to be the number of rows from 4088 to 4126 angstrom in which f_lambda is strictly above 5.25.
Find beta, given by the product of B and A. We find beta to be 42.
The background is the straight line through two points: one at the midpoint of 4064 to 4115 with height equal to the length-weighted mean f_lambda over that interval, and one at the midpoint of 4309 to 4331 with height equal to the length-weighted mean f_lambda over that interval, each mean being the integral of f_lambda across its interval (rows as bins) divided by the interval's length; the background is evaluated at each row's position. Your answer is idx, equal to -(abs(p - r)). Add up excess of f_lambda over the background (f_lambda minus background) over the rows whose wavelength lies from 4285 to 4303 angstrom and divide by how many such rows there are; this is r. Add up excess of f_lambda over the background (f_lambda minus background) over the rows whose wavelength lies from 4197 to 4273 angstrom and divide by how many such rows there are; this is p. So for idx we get -0.8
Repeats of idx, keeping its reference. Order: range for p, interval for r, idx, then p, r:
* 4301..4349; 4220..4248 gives -0.9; -0.36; 0.5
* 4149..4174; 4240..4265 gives -0.2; 0.41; 0.2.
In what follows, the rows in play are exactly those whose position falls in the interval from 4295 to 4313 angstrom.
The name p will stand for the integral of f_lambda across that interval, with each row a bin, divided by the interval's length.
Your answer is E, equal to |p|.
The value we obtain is 4.50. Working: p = 4.50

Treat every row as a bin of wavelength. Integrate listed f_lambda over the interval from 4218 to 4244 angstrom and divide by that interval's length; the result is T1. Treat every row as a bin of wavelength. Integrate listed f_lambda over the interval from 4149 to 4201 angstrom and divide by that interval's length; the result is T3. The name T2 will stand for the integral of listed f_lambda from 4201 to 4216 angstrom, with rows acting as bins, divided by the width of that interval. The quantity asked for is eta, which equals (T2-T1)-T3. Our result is -5.18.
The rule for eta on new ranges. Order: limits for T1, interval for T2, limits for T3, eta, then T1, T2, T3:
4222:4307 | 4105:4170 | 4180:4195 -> -5.24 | 5.05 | 5.24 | 5.4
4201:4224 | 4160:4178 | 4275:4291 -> -5.25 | 5.42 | 4.98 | 4.8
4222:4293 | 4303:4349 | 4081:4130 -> -4.92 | 5.17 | 4.86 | 4.6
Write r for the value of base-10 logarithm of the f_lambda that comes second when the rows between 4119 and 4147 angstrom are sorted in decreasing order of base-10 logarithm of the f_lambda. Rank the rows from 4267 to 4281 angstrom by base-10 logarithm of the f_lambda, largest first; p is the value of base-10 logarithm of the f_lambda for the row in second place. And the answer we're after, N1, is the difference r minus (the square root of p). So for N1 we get -0.022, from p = 0.732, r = 0.834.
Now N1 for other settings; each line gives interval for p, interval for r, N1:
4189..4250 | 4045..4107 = -0.125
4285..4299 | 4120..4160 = -0.001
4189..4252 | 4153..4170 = -0.134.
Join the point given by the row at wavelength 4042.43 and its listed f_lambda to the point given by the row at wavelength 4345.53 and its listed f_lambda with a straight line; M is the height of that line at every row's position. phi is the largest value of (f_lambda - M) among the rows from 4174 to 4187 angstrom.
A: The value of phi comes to 1.02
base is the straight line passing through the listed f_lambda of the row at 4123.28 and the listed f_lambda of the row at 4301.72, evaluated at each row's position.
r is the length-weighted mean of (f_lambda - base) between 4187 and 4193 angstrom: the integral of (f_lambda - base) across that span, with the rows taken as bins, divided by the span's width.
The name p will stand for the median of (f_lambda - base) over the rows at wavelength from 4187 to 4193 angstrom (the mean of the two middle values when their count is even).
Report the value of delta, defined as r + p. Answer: -0.8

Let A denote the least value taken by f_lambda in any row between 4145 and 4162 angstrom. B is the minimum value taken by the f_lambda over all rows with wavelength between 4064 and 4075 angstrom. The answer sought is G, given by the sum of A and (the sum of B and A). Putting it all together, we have 11.9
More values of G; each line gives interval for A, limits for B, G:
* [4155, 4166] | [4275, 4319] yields 11.6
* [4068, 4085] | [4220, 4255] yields 12.4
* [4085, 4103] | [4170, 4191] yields 9.6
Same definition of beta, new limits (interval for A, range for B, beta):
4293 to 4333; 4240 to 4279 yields 81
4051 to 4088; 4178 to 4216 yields 187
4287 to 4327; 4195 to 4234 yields 112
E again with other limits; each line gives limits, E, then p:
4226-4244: 5.49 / 5.49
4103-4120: 4.35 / 4.35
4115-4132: 5.23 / 5.23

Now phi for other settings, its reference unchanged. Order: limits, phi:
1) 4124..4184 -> 2.01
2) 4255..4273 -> 1.20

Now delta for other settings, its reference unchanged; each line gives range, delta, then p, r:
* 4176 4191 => -0.6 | -0.2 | -0.4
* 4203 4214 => 0.2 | 0.1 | 0.1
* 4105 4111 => -3.7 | -1.9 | -1.8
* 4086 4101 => -4.1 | -2.0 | -2.1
